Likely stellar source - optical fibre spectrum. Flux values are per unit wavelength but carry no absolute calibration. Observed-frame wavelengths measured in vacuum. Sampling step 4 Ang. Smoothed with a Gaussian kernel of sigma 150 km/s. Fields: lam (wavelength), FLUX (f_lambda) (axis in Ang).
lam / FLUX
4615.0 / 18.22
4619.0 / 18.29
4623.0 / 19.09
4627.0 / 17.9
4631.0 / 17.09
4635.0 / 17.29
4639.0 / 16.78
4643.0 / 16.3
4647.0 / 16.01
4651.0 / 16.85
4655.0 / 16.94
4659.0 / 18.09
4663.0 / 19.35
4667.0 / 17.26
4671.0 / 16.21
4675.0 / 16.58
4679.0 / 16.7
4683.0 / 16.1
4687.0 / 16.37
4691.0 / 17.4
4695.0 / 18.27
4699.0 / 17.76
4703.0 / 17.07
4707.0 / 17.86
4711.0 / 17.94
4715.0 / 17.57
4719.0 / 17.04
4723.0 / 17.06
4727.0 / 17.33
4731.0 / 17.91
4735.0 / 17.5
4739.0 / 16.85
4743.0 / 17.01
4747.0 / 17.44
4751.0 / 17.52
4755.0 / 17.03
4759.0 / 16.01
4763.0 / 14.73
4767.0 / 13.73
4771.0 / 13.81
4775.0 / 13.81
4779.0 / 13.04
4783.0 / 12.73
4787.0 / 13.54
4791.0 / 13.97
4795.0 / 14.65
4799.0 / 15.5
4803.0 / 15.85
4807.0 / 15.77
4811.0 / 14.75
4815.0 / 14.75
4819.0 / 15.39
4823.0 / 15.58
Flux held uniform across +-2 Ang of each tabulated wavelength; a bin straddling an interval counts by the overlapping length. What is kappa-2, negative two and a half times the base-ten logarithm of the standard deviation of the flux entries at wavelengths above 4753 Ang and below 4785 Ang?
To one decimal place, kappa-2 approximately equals -0.4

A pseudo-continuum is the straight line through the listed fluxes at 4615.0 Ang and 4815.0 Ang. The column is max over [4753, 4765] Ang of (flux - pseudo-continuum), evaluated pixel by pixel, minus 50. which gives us -48.8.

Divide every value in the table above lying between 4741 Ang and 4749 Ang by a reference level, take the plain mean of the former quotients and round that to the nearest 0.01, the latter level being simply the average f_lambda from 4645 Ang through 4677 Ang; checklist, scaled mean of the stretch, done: 1.00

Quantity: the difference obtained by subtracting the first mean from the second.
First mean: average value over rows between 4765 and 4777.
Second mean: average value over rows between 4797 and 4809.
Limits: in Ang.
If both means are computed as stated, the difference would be 1.9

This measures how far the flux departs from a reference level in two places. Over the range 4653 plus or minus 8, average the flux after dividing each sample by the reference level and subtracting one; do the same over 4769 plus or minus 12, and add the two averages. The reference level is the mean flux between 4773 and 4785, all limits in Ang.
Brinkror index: 0.36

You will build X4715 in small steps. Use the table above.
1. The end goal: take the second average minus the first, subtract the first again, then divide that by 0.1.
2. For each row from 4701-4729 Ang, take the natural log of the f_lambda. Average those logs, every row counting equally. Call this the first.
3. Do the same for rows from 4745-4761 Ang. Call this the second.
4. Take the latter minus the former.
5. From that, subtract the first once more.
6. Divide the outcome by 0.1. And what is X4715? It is -28.8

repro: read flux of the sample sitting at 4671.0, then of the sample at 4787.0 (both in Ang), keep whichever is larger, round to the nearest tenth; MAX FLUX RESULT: 16.2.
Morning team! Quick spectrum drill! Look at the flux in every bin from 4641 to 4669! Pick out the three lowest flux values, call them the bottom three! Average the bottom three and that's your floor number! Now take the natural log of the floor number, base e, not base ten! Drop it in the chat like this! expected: 2.796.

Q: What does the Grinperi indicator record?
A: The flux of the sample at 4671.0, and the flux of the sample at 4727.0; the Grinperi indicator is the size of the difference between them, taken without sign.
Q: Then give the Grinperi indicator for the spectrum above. 1.1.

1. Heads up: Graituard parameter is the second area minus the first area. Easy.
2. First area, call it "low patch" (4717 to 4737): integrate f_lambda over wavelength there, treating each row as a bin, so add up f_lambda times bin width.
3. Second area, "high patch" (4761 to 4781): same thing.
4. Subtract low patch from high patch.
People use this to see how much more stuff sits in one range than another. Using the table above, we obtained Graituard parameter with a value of -71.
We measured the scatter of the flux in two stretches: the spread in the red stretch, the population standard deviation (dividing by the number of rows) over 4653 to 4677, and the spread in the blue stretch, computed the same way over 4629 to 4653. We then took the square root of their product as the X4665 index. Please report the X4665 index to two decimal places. 0.68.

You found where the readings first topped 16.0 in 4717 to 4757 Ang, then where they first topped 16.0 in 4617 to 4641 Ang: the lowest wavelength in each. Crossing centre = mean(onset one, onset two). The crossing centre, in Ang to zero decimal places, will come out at 4669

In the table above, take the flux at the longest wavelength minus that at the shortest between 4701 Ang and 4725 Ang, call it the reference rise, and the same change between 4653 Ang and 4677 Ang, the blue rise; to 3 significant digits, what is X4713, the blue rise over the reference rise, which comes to 36.0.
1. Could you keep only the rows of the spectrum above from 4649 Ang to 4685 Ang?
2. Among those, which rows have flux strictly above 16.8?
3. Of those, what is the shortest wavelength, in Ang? 4651.0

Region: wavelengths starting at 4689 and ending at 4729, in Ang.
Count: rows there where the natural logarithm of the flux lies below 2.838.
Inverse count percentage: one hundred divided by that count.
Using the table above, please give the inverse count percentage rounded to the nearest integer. 33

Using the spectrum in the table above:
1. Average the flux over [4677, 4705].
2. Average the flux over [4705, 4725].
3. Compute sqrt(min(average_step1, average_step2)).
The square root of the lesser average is 4.13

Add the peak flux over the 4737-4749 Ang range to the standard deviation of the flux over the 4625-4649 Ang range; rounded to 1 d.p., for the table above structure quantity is 18.1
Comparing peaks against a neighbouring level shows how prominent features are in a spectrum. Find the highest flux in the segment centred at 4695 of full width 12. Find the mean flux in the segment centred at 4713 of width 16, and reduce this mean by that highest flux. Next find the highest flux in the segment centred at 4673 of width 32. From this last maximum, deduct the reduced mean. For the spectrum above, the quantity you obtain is 20.0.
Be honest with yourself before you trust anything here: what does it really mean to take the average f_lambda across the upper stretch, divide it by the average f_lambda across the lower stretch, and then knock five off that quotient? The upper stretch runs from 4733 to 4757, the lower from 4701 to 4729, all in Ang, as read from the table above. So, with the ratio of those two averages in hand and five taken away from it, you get -4.01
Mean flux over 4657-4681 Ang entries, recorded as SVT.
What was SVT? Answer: 17.4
